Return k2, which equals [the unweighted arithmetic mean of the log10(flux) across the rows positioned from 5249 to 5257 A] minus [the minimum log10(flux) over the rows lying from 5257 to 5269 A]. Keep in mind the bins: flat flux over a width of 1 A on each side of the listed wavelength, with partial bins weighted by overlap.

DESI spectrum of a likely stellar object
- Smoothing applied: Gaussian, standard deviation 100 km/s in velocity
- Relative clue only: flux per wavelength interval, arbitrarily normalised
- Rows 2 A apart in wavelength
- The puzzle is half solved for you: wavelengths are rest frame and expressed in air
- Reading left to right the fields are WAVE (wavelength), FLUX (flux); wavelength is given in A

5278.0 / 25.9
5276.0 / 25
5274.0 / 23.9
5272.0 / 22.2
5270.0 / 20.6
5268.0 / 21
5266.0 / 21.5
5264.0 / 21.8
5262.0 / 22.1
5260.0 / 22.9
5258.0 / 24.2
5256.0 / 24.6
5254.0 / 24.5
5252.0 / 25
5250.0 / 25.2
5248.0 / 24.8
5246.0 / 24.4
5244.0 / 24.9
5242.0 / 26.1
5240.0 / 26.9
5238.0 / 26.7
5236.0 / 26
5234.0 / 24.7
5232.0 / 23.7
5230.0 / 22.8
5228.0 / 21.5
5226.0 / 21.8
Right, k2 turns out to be 0.07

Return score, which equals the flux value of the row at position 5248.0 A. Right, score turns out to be 24.8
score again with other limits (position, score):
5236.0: 26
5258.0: 24.2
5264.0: 21.8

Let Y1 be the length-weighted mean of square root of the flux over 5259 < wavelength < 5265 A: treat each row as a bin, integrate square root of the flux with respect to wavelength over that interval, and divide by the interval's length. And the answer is 4.72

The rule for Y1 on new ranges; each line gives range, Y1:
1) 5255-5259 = 4.94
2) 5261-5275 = 4.68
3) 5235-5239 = 5.13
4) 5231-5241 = 5.06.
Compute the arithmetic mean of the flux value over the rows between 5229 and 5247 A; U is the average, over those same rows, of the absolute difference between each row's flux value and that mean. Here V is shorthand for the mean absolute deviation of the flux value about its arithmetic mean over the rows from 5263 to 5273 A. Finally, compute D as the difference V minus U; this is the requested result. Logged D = -0.65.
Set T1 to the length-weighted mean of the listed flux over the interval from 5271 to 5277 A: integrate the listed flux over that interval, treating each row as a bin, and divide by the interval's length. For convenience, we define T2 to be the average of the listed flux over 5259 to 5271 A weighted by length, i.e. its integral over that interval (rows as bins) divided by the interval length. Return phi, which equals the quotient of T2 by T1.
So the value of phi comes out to 0.91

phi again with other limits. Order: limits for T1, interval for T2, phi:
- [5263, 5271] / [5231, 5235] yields 1.14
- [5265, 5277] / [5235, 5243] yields 1.18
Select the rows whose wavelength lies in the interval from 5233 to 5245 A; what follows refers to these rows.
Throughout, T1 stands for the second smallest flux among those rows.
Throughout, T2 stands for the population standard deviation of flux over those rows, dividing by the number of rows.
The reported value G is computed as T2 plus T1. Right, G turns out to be 25.7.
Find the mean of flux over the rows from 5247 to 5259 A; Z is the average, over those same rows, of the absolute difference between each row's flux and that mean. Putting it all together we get 0.28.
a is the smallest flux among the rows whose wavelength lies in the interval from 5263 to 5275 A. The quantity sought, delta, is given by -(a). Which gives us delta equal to -21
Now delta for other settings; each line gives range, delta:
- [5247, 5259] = -24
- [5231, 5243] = -24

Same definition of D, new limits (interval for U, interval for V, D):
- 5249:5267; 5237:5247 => -0.38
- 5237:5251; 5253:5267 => 0.30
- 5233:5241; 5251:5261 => -0.17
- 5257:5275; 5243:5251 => -0.72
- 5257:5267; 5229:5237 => 0.21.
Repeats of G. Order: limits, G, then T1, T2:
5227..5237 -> 24.3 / 22.8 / 1.5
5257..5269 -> 22.5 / 21.5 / 1.0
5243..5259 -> 24.7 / 24.4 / 0.3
